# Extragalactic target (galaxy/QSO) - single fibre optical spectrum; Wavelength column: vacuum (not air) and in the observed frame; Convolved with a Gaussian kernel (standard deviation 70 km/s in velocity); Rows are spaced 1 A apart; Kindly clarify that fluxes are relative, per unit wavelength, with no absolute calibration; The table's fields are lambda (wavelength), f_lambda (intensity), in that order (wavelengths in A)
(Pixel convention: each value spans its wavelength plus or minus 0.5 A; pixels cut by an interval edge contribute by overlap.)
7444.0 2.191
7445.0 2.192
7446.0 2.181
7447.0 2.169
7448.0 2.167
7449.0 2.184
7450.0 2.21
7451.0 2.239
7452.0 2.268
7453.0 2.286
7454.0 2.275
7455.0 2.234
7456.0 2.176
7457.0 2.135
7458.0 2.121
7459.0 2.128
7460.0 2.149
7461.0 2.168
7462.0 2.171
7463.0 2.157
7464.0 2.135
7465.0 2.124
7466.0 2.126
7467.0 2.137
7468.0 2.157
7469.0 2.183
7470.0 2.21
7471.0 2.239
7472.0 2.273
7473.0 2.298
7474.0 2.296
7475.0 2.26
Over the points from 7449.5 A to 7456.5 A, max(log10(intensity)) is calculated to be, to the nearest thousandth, 0.359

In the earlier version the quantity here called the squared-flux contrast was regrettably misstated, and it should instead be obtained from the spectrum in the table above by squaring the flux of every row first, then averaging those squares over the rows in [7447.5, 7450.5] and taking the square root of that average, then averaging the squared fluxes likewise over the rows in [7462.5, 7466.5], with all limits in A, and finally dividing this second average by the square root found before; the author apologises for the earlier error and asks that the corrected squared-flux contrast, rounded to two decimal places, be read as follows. 2.09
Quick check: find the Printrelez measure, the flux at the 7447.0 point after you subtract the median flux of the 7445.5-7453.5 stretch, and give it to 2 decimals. -0.03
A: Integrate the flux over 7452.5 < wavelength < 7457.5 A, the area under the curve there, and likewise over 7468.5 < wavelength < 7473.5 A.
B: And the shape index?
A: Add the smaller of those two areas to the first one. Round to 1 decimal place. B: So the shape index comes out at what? 22.2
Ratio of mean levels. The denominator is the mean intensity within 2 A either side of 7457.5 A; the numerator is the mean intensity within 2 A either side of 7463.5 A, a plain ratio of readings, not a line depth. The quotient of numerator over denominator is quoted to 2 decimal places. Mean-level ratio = 1.00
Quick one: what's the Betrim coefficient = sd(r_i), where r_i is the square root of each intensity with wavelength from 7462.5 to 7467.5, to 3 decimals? 0.004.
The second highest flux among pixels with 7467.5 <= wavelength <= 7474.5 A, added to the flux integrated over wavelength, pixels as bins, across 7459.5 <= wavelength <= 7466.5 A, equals 17.3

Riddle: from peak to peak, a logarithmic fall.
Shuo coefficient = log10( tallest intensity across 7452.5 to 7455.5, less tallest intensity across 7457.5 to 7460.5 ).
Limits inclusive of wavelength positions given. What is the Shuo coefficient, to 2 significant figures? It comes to -0.86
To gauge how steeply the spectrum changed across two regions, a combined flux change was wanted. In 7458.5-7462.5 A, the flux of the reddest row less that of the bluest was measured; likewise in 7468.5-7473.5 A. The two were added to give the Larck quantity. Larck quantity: 0.16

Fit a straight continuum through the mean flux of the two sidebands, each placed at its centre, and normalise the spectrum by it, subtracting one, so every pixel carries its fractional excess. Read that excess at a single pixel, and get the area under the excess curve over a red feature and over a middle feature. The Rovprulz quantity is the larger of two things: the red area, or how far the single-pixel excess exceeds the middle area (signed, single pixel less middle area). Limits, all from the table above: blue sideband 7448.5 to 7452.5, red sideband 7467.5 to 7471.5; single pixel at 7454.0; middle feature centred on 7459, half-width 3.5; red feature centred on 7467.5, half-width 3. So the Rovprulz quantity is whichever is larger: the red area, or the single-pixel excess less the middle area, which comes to 0.22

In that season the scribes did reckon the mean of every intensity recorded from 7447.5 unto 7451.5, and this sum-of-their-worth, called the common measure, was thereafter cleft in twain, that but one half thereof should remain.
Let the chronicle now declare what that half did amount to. 1.10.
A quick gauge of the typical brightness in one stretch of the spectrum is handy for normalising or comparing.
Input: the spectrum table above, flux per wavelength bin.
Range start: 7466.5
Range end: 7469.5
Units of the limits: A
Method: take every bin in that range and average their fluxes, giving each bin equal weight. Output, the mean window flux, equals 2.16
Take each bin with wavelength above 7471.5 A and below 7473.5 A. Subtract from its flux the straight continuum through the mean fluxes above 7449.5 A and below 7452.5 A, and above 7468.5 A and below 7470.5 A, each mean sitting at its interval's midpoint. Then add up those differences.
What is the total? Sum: 0.19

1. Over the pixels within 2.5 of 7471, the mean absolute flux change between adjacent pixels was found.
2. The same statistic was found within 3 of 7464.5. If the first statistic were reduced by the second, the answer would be 0.017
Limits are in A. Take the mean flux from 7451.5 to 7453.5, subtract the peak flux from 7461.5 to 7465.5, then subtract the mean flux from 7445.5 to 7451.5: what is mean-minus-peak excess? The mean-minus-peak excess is -2.09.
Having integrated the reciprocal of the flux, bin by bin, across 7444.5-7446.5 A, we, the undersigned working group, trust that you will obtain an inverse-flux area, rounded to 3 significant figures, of 0.915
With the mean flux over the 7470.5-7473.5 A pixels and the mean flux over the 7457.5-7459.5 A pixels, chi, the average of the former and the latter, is 2.20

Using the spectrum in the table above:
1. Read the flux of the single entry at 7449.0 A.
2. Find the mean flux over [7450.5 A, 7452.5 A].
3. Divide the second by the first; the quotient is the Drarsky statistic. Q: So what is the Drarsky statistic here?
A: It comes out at 1.03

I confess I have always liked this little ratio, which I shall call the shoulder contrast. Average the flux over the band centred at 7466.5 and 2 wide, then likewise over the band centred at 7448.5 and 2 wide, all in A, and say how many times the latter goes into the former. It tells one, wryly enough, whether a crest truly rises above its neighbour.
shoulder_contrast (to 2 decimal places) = 0.98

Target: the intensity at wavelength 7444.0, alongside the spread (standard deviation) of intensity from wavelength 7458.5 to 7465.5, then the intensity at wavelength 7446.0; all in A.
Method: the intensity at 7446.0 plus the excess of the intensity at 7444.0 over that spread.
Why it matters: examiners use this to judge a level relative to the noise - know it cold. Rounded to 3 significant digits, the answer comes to 4.35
